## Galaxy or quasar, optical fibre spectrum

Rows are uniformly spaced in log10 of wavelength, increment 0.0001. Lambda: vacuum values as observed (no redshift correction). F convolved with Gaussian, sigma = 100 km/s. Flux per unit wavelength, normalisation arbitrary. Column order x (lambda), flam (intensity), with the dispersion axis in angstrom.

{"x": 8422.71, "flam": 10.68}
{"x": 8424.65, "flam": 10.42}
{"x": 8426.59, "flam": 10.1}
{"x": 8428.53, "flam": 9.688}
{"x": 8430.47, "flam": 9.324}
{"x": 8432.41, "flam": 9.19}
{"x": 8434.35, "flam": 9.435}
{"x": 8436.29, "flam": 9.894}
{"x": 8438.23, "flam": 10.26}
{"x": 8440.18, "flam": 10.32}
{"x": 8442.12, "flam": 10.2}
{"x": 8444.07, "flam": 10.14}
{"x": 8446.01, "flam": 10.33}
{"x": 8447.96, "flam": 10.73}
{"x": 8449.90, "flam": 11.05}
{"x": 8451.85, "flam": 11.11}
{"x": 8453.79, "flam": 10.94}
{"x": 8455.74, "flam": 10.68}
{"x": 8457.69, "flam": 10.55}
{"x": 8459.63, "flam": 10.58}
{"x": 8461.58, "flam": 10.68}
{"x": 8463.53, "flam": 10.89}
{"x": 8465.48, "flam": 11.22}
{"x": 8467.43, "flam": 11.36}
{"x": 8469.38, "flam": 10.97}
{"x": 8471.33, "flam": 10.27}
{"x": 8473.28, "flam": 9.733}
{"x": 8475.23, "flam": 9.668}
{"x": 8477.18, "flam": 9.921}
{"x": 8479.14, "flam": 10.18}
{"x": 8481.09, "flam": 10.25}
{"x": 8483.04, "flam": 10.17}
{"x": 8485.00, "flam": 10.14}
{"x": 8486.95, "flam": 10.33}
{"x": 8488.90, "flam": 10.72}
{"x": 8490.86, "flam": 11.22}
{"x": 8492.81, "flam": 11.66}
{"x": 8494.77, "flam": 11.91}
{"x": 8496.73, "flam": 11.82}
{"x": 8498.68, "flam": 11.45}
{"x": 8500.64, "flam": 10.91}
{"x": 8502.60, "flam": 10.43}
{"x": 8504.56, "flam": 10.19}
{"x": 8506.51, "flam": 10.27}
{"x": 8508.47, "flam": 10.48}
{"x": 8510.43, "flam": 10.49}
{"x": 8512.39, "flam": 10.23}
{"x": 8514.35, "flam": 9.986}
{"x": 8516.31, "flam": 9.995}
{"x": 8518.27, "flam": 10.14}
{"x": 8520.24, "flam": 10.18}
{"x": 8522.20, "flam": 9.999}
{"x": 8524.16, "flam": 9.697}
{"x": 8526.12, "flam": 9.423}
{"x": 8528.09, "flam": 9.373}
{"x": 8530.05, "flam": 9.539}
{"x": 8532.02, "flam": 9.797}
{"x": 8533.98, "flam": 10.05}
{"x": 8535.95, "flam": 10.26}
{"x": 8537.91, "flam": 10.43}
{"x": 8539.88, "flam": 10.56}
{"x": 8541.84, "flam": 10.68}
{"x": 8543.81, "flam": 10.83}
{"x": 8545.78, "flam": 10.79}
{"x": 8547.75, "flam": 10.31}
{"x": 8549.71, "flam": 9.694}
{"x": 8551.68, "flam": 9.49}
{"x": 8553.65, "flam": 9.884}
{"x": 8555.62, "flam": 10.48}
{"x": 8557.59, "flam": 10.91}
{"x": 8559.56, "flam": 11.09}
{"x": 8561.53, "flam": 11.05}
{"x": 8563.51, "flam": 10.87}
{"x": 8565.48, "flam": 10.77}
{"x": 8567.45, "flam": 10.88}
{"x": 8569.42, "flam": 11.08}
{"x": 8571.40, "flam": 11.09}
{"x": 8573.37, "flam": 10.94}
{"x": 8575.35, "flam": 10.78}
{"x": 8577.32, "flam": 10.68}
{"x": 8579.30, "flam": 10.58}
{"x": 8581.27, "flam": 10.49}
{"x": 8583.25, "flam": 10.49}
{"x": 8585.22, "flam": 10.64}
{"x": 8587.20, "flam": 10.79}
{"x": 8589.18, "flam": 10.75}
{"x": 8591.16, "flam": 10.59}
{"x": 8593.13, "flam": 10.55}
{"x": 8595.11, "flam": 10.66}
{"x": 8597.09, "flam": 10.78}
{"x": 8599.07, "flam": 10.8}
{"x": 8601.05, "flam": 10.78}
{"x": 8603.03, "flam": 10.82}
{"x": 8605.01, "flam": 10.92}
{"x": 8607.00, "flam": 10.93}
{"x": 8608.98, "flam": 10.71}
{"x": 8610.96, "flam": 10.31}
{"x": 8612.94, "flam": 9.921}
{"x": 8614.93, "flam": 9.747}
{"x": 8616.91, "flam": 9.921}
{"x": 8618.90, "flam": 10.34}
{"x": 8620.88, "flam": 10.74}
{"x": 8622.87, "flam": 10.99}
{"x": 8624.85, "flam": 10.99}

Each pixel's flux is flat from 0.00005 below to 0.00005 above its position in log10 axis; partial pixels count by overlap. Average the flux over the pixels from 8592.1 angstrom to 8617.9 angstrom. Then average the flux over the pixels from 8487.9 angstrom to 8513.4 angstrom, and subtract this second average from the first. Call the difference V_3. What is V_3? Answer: -0.4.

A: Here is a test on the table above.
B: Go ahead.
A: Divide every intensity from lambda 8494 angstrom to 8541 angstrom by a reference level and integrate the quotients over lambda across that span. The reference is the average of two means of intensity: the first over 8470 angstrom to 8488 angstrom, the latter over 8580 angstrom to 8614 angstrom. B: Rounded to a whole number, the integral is 47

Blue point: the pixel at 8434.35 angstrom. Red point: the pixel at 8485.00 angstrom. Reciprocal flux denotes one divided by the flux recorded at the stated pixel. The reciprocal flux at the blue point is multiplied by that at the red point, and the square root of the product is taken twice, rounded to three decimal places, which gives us 0.320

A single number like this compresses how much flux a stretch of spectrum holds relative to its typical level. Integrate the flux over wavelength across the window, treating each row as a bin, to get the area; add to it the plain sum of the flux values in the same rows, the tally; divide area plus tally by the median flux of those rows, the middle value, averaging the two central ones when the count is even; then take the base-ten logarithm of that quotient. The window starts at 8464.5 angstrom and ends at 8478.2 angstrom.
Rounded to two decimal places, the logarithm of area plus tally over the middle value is 1.32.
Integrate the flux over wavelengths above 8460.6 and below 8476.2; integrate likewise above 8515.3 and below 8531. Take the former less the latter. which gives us 12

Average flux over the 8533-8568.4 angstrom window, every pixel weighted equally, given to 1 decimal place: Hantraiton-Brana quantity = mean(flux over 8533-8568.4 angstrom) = 10.5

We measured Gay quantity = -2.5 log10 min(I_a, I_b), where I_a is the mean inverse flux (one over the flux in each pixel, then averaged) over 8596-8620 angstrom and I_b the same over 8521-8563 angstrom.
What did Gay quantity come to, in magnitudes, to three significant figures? 2.55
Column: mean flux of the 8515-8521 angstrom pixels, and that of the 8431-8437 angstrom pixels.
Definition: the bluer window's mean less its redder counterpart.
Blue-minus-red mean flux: -0.60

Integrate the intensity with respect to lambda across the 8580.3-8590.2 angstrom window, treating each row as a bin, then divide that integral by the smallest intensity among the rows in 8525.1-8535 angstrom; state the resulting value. 11.2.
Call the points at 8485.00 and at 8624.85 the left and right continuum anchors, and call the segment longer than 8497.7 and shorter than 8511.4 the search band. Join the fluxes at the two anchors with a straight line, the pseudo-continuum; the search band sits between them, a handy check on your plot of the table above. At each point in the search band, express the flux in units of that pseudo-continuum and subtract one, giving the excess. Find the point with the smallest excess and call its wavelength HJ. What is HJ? 8504.56 angstrom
